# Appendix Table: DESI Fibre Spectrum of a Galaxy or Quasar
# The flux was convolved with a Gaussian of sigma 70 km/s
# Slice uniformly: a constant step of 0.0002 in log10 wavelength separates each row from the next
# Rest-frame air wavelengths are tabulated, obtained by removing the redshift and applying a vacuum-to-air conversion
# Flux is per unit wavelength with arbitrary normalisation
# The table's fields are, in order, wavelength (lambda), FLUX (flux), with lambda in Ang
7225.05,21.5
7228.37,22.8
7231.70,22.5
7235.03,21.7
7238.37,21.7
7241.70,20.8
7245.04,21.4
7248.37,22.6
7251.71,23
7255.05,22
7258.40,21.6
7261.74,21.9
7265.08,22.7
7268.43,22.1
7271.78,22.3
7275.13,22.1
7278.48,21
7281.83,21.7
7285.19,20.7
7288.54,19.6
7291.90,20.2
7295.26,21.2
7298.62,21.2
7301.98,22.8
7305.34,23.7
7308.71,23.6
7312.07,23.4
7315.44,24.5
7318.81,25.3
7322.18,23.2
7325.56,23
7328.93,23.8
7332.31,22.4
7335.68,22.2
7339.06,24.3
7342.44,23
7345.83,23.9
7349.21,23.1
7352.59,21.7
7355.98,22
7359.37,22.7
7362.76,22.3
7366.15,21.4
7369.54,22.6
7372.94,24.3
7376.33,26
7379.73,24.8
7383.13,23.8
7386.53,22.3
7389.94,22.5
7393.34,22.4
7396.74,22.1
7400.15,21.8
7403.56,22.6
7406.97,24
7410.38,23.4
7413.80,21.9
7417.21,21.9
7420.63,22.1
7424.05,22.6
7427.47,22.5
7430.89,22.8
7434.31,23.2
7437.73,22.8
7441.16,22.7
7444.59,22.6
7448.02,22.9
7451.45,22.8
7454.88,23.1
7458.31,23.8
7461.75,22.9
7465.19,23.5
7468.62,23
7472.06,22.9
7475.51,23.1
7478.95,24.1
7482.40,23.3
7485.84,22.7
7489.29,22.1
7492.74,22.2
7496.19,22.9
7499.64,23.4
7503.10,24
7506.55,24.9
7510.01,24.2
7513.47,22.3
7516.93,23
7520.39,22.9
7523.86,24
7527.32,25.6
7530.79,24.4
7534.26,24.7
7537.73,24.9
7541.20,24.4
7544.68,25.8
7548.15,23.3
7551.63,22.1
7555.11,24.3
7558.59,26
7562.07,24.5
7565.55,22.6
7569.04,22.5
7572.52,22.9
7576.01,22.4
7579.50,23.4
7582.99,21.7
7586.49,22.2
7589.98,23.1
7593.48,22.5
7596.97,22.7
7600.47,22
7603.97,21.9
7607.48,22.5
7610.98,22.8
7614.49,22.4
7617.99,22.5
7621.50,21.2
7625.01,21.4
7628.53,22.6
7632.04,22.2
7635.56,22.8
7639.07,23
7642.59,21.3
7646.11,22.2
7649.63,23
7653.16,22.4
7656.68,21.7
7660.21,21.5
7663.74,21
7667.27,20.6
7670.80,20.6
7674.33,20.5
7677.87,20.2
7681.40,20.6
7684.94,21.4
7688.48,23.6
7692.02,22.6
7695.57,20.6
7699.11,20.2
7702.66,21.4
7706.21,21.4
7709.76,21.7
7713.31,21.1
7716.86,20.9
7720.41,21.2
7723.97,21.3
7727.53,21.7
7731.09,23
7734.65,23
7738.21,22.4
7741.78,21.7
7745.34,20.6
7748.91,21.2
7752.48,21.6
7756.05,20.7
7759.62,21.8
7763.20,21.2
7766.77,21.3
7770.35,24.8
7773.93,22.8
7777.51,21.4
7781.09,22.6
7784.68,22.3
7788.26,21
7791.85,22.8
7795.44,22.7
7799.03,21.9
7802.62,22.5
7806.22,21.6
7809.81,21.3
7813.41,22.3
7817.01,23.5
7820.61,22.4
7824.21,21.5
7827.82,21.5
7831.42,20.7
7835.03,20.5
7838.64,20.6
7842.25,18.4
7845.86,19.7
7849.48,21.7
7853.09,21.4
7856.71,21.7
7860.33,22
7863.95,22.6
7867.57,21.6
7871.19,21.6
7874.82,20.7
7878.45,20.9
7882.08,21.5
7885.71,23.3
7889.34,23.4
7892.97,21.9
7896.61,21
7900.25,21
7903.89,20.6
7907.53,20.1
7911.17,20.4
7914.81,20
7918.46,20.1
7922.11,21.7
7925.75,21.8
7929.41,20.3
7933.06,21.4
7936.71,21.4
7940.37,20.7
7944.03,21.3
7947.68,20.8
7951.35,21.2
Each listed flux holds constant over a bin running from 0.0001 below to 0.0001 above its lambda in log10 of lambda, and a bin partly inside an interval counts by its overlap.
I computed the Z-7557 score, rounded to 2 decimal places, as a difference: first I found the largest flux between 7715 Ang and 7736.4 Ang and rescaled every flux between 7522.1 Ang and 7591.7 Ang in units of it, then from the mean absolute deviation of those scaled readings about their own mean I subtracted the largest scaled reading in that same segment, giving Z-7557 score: -1.08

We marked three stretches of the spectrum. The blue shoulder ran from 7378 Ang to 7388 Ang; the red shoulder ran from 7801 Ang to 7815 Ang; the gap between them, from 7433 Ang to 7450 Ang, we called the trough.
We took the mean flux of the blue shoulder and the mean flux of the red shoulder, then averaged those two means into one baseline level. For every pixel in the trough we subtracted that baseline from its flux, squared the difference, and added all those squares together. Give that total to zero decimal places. 0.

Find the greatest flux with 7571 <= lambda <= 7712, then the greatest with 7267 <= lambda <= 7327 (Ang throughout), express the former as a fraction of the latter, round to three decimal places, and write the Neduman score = 0.933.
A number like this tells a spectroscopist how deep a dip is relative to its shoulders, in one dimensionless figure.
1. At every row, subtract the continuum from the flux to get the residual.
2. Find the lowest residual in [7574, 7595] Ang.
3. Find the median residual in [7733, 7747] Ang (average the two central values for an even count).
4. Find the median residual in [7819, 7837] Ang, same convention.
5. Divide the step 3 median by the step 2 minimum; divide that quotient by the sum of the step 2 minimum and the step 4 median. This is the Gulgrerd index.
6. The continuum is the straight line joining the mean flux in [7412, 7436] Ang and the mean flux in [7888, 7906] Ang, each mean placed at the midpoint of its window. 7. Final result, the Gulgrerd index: 1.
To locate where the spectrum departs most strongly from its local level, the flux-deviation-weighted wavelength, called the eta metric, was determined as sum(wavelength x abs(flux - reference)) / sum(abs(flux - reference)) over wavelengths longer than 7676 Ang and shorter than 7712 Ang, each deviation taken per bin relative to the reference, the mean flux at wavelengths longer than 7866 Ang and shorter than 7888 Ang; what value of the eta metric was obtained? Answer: 7689.8 Ang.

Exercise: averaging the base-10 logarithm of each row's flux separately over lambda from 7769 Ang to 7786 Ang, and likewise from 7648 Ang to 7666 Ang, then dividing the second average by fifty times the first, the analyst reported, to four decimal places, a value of 0.0198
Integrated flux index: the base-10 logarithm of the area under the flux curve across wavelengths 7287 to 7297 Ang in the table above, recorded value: 2.31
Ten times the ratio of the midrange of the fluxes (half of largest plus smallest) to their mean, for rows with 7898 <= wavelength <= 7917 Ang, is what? 10.0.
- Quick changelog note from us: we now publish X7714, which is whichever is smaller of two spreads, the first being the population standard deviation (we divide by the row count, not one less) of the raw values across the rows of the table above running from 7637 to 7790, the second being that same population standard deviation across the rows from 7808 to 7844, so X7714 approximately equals 1.0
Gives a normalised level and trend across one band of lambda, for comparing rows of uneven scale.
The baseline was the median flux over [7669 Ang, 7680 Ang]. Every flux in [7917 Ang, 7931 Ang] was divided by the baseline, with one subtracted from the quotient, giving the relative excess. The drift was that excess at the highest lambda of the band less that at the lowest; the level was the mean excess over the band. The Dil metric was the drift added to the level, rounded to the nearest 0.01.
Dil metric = 0.03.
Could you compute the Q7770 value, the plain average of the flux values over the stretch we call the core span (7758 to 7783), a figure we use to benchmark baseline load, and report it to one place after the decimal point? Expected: 22.3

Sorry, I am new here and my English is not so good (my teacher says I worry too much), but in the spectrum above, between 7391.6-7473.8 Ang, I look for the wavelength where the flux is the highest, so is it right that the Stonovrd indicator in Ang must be 7406.97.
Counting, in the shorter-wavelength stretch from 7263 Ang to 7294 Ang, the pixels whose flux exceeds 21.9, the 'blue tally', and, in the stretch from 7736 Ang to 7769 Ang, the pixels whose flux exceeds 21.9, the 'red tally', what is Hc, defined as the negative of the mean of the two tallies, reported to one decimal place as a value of -2.5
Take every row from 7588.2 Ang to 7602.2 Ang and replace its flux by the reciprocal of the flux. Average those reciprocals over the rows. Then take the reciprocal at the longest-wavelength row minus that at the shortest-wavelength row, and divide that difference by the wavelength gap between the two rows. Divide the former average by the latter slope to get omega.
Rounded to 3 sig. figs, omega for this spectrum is 215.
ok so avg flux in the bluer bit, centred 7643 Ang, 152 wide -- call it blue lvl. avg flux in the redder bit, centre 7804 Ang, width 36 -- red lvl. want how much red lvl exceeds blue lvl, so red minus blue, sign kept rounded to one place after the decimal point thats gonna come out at 0.3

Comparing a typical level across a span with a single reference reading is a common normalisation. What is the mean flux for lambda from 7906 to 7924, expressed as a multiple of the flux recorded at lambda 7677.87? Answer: 1.01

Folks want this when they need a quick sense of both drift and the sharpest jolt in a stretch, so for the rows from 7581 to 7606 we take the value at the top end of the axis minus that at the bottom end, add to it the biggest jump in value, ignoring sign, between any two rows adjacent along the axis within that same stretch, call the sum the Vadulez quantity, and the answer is 1.1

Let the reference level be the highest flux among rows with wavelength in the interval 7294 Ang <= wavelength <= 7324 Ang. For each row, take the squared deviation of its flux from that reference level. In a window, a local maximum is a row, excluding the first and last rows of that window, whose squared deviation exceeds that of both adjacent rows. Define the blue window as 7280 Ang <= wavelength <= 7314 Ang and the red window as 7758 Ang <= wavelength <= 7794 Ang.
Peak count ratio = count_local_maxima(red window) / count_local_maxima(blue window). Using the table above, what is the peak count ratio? 3.0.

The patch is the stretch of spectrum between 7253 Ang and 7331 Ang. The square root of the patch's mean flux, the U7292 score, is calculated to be 4.73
